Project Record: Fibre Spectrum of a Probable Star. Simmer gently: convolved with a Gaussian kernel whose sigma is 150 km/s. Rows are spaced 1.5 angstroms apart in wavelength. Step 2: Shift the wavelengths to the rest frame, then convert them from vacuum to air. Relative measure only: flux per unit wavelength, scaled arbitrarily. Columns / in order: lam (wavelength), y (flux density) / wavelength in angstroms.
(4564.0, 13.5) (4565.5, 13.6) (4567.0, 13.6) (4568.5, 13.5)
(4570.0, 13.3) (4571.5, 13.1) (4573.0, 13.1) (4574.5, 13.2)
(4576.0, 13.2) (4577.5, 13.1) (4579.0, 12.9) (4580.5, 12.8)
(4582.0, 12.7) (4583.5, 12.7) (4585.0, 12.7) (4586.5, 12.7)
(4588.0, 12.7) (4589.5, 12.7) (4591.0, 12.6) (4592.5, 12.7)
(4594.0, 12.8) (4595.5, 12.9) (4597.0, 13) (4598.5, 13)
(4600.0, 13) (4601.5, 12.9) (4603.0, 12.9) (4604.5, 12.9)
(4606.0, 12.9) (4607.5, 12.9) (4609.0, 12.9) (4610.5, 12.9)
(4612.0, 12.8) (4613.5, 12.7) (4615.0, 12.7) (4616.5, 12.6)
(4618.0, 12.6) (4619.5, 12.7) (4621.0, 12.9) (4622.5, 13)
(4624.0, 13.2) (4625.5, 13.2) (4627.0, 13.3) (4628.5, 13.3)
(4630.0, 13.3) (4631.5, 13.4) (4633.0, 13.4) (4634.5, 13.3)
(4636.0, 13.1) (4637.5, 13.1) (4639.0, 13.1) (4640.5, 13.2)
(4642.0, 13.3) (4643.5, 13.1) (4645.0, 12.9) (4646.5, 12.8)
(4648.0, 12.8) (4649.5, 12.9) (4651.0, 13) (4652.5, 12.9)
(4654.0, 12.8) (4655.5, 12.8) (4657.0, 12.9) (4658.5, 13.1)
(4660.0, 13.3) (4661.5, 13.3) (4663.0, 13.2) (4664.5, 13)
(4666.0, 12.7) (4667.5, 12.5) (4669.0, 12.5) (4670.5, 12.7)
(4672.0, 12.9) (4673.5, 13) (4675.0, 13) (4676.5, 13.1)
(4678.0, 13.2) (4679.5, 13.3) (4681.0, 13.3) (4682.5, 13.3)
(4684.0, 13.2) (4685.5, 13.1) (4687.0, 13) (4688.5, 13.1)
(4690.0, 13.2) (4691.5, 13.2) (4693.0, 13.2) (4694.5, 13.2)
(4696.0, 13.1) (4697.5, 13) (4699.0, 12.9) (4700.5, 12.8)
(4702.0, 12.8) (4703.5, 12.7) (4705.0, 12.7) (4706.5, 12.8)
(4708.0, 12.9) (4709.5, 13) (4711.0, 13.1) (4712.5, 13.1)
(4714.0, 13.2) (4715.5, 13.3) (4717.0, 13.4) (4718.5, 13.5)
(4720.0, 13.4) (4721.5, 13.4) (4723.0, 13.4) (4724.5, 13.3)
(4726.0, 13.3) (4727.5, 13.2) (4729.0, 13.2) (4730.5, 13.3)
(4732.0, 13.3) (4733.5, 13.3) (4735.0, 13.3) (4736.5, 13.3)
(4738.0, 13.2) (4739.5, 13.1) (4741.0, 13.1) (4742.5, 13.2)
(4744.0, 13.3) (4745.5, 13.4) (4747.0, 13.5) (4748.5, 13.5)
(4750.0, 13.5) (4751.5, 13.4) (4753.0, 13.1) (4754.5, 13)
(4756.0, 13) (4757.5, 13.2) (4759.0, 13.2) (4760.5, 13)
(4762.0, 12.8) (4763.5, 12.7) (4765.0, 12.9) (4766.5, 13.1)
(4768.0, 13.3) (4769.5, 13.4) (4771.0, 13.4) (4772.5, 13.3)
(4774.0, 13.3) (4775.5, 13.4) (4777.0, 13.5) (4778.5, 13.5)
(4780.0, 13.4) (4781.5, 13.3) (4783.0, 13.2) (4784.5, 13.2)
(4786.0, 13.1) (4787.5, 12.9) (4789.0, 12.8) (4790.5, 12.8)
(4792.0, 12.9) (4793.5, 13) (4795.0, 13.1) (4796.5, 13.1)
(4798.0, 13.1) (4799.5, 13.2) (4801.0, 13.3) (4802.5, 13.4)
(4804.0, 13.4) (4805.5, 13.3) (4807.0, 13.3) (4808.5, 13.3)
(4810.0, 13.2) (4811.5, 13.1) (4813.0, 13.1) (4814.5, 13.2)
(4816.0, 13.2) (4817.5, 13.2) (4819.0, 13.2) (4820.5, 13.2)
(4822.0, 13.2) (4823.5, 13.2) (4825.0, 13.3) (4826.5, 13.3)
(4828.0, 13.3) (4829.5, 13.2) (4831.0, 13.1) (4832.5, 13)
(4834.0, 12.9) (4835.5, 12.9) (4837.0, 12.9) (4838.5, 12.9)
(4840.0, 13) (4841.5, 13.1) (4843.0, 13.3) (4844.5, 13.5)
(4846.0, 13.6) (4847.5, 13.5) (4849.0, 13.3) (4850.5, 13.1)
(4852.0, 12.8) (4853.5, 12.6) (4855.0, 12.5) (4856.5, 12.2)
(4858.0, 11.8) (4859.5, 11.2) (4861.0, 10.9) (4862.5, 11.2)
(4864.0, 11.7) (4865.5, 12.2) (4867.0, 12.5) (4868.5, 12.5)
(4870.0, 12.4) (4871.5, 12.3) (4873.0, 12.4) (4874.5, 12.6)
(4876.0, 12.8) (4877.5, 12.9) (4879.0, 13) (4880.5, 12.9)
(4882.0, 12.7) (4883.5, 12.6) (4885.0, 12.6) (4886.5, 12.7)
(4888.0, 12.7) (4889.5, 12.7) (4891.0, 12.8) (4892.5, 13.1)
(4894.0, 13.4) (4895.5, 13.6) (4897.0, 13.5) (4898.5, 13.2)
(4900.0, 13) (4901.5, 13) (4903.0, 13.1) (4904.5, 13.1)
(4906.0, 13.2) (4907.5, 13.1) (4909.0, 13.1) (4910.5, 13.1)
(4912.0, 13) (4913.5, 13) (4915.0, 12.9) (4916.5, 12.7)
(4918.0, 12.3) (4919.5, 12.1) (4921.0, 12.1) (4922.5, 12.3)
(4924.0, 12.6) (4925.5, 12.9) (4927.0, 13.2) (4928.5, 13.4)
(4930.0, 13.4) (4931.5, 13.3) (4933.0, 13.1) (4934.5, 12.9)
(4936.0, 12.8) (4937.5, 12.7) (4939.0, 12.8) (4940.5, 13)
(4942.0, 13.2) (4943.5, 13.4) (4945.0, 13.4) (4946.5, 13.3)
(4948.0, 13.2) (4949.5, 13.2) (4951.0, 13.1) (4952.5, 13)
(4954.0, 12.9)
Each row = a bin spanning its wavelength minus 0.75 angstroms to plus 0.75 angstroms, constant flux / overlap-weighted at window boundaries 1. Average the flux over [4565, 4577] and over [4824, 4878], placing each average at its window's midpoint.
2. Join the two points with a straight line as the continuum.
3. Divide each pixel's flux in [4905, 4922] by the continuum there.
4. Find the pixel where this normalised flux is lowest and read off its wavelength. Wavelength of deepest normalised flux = 4919.5 angstroms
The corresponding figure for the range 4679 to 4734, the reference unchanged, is 4703.5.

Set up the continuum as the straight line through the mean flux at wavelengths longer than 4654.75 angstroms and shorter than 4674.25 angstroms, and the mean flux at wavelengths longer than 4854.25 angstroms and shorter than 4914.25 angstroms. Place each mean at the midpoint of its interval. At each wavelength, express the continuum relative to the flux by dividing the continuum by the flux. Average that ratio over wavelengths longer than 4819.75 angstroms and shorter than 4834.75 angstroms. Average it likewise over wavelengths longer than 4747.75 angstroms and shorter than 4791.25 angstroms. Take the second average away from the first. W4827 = -0.0047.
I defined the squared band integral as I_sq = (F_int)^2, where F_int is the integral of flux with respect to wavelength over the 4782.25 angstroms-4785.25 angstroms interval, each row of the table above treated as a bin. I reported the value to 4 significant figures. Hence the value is 1568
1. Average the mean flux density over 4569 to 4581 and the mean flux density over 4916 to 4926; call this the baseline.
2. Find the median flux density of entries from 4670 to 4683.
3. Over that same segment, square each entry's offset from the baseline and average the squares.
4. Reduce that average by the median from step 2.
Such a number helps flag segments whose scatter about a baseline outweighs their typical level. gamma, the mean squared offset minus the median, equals -13.0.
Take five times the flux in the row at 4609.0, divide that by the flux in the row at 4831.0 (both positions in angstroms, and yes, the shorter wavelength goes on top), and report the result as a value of 4.92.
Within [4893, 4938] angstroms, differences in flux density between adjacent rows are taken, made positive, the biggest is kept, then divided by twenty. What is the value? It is 0.020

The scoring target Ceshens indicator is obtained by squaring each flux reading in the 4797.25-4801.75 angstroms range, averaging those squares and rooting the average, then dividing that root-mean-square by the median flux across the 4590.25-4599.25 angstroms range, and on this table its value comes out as 1.027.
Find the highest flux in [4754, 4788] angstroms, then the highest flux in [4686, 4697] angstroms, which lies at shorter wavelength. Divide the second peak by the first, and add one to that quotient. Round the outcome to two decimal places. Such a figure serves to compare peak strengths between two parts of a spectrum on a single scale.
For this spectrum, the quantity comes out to 1.98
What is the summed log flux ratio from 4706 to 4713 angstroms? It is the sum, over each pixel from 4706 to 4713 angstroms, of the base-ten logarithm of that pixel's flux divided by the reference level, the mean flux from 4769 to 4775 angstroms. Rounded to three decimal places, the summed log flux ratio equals -0.061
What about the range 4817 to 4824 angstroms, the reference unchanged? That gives -0.025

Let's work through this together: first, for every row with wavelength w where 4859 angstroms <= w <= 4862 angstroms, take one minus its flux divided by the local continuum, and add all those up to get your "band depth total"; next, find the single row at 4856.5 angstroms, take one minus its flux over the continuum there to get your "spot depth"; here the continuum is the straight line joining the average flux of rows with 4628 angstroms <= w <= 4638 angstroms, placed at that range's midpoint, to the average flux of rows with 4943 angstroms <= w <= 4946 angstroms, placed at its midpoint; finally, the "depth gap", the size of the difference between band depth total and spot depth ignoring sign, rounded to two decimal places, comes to 0.26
